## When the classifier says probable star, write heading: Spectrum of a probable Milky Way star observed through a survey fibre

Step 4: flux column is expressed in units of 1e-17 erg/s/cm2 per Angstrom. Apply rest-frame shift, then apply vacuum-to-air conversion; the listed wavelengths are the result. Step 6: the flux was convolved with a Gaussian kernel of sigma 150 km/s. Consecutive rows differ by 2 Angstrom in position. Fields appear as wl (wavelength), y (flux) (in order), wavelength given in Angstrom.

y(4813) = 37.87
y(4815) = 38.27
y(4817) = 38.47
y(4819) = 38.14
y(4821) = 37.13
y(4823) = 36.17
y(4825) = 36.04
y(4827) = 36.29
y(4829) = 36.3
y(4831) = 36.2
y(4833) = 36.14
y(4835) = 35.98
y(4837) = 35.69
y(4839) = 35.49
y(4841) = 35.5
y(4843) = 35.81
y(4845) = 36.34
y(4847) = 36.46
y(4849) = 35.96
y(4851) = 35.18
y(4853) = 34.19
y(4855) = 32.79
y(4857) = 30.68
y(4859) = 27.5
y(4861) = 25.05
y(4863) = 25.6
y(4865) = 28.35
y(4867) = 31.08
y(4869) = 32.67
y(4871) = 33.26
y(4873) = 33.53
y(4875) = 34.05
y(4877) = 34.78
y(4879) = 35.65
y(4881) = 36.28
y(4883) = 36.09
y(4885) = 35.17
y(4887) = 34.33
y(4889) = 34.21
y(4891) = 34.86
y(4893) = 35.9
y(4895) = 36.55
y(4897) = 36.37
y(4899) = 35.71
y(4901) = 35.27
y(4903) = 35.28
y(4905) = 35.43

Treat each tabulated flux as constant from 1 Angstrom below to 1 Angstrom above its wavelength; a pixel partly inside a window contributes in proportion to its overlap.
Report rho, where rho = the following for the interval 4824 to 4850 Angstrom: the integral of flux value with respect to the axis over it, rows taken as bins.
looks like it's 936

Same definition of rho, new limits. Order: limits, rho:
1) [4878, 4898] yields 711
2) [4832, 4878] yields 1524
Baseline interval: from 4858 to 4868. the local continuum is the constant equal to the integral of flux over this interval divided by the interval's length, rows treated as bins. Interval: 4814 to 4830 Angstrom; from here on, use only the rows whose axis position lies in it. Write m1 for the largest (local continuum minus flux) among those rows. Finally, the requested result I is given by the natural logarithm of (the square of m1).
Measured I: 4.29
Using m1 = -8.5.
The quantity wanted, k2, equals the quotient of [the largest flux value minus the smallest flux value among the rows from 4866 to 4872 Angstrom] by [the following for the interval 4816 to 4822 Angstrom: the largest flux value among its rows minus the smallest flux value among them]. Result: 1.6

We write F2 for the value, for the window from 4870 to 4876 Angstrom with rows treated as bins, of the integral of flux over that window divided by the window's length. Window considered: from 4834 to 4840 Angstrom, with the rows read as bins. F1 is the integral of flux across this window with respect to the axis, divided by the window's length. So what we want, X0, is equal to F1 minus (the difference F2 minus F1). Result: 38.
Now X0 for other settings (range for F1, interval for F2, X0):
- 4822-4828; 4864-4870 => 42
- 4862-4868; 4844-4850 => 20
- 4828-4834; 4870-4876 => 39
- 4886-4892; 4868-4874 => 36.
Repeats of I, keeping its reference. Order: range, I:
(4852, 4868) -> 1.81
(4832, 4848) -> 4.15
